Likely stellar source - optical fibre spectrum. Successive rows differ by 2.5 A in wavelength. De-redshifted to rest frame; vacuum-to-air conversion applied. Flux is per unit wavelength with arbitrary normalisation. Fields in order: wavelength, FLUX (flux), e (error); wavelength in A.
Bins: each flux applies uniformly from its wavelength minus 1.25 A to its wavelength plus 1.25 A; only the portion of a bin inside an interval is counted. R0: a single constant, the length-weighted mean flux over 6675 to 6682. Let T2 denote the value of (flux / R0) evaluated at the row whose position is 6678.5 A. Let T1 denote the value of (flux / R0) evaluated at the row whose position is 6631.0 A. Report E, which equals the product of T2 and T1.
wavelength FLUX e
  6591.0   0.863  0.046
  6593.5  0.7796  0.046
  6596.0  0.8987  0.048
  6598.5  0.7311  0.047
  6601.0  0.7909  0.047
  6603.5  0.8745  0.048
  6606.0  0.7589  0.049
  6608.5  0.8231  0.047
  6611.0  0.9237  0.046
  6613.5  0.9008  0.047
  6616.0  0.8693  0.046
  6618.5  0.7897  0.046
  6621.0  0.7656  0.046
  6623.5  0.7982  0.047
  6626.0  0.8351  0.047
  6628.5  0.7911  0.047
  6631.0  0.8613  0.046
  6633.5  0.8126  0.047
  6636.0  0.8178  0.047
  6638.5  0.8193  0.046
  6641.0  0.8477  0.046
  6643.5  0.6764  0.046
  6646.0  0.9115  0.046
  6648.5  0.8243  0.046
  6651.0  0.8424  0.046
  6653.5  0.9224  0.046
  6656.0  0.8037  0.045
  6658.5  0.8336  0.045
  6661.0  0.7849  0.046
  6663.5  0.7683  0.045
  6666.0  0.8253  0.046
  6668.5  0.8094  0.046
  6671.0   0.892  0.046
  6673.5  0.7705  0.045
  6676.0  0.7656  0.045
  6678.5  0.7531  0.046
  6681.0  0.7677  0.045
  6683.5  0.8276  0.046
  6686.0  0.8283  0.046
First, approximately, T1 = 1.13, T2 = 0.99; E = 1.12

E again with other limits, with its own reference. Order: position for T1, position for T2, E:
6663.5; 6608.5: 1.09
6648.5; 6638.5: 1.16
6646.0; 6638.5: 1.29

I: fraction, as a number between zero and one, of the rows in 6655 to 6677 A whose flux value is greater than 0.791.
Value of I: 0.56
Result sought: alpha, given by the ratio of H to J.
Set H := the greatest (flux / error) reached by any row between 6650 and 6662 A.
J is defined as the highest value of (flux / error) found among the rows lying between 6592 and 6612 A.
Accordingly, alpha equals 1.00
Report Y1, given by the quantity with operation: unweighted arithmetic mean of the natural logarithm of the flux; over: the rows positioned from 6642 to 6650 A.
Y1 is -0.226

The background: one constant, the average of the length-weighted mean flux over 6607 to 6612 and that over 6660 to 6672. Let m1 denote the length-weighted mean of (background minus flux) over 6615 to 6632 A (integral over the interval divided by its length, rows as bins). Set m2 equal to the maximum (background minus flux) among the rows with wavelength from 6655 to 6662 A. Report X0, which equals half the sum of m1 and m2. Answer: 0.041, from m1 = 0.026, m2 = 0.06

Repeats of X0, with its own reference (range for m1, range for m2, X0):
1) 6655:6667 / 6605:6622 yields 0.059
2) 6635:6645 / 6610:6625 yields 0.061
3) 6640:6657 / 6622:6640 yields 0.028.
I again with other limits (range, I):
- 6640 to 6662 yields 0.78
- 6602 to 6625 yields 0.67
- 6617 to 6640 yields 0.78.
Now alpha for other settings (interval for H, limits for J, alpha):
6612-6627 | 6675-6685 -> 1.07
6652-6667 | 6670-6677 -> 1.03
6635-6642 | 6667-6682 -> 0.95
